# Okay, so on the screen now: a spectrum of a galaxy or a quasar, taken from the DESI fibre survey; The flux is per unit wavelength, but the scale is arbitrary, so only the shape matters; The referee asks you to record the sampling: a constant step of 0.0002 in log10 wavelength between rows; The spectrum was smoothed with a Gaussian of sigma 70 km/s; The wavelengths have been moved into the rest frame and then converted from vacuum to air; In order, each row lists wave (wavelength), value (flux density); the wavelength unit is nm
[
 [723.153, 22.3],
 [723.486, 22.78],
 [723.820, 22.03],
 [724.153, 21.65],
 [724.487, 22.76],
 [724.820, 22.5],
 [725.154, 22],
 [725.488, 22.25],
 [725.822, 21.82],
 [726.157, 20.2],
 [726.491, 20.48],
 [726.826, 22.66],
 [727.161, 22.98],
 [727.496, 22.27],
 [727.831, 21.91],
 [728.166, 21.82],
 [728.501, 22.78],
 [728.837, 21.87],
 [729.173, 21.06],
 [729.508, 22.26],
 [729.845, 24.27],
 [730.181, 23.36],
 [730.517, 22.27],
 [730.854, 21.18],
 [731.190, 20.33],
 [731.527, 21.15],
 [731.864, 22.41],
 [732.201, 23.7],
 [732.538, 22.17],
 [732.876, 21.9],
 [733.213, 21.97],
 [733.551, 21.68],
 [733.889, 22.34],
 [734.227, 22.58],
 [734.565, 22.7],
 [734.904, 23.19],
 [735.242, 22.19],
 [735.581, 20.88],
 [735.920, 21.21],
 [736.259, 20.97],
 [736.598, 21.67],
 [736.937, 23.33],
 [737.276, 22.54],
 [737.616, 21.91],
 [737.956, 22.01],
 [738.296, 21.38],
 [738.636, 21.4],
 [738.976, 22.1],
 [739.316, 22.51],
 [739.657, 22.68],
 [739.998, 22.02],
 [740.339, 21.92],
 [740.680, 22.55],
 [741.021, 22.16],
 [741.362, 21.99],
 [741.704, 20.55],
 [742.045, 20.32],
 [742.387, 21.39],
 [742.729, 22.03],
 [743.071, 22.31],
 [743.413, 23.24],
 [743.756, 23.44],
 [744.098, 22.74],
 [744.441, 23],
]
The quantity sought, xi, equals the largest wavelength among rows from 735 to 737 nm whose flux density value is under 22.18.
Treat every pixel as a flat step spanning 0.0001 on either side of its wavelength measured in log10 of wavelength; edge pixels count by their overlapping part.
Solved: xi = 736.598 nm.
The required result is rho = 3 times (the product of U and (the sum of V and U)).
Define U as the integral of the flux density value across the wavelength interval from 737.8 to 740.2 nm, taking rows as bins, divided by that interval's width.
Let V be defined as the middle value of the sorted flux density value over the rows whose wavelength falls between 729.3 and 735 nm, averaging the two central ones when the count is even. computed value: 2924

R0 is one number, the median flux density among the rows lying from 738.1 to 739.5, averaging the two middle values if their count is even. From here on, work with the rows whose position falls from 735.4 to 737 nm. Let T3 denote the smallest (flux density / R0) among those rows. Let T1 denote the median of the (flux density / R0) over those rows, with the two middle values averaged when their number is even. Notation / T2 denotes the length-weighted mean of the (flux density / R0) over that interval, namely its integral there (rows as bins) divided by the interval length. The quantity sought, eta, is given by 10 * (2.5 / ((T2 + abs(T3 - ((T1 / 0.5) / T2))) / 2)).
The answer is 25.0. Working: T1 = 0.98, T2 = 0.99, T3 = 0.96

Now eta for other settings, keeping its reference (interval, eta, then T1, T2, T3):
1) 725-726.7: 23.9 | 1.00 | 0.98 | 0.93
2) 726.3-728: 23.9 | 1.02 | 1.01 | 0.94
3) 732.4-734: 24.8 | 1.01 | 1.01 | 1.00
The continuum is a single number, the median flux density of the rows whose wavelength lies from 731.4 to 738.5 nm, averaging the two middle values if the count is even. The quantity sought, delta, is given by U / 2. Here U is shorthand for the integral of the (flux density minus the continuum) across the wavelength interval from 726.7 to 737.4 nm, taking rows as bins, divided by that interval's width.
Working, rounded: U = 0.161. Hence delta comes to 0.081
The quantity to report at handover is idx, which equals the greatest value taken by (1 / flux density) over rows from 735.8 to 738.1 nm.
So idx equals 0.0477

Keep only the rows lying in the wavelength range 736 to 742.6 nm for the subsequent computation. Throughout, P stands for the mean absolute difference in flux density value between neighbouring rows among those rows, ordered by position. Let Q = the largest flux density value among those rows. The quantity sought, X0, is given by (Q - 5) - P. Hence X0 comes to 17.7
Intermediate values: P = 0.58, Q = 23.33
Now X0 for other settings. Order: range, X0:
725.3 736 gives 18.4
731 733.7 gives 17.9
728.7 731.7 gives 18.2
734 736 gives 17.5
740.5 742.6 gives 16.9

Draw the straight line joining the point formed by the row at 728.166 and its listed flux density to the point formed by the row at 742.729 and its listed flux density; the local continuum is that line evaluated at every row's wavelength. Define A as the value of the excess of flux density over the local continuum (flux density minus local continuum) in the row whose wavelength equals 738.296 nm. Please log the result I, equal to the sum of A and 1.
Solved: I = 0.4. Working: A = -0.6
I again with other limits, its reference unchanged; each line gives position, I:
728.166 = 1.0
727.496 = 1.5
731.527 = 0.3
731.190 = -0.5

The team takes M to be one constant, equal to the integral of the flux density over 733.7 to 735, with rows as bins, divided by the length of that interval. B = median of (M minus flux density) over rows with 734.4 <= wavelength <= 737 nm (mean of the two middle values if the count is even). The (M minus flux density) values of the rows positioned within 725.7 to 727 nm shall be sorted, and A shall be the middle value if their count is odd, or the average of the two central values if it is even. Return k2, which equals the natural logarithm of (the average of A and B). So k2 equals 0.1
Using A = 1.5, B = 0.72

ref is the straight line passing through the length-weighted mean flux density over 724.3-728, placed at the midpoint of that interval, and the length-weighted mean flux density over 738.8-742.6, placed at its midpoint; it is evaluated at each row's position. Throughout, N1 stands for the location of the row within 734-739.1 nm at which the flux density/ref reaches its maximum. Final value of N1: 736.937 nm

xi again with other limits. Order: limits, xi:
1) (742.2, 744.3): 742.729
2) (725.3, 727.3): 726.491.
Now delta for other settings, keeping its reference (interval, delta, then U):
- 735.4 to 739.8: -0.061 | -0.122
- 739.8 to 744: 0.001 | 0.001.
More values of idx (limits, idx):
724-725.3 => 0.0462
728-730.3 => 0.0475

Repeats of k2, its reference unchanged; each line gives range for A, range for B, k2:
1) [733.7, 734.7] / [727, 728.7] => -1.5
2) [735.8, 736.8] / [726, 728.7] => 0.0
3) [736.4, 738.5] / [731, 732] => 0.1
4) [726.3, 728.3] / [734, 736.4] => -0.7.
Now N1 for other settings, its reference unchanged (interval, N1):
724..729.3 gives 727.161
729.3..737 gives 729.845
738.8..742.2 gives 739.657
